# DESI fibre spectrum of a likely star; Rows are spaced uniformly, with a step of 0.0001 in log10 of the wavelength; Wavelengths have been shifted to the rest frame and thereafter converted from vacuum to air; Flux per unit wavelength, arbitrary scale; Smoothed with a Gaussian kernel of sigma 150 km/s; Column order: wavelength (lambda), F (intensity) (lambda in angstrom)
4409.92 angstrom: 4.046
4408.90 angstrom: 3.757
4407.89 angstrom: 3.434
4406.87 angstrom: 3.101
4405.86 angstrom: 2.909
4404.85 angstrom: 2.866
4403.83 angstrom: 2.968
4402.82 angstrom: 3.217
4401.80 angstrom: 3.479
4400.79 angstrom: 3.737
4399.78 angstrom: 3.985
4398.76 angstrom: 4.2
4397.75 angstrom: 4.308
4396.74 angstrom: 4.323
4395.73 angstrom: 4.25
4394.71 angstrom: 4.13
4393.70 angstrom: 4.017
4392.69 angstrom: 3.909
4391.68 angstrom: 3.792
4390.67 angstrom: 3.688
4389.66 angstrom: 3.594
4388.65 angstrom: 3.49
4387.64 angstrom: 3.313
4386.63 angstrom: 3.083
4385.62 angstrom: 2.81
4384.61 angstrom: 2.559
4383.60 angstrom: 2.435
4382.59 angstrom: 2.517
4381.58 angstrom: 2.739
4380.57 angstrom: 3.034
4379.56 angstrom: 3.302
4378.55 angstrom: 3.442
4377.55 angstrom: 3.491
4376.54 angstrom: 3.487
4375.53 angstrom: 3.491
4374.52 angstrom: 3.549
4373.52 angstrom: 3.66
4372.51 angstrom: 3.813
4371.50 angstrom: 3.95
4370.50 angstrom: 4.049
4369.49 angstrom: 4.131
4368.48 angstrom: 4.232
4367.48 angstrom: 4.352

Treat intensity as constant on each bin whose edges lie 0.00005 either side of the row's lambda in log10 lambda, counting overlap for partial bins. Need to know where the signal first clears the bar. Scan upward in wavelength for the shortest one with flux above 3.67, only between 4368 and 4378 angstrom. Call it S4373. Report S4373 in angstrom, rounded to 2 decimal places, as 4368.48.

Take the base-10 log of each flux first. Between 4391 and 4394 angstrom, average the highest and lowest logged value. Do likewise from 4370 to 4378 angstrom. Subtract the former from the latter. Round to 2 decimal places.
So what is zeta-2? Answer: -0.02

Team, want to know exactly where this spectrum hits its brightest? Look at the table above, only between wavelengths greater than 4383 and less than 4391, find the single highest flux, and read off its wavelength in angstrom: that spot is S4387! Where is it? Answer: 4390.67 angstrom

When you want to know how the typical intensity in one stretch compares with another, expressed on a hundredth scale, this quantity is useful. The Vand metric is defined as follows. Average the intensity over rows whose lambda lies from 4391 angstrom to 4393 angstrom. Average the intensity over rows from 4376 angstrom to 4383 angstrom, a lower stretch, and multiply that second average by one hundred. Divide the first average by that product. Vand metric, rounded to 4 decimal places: 0.0122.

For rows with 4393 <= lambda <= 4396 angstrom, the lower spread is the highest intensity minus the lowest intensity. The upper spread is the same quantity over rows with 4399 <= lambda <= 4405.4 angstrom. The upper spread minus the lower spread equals 0.89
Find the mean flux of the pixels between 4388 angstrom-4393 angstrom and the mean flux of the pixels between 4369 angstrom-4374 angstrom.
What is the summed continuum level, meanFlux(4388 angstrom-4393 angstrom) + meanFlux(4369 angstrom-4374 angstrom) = 7.6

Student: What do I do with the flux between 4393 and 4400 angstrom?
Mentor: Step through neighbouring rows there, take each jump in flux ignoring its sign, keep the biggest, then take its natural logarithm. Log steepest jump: -1.54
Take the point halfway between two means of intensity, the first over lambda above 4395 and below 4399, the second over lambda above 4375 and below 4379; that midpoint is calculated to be 3.87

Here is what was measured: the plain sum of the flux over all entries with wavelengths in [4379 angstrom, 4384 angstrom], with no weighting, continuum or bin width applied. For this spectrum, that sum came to 14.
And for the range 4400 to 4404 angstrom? 13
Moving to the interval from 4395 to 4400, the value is 21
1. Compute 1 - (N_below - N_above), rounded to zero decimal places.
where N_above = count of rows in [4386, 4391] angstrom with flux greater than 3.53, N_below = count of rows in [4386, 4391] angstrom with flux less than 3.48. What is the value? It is 1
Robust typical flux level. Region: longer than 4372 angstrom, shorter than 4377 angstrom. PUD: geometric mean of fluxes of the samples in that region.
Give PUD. 3.6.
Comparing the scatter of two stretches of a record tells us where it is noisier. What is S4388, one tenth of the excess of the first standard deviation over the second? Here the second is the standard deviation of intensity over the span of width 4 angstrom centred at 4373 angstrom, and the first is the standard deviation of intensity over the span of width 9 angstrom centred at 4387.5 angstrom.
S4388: 0.032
